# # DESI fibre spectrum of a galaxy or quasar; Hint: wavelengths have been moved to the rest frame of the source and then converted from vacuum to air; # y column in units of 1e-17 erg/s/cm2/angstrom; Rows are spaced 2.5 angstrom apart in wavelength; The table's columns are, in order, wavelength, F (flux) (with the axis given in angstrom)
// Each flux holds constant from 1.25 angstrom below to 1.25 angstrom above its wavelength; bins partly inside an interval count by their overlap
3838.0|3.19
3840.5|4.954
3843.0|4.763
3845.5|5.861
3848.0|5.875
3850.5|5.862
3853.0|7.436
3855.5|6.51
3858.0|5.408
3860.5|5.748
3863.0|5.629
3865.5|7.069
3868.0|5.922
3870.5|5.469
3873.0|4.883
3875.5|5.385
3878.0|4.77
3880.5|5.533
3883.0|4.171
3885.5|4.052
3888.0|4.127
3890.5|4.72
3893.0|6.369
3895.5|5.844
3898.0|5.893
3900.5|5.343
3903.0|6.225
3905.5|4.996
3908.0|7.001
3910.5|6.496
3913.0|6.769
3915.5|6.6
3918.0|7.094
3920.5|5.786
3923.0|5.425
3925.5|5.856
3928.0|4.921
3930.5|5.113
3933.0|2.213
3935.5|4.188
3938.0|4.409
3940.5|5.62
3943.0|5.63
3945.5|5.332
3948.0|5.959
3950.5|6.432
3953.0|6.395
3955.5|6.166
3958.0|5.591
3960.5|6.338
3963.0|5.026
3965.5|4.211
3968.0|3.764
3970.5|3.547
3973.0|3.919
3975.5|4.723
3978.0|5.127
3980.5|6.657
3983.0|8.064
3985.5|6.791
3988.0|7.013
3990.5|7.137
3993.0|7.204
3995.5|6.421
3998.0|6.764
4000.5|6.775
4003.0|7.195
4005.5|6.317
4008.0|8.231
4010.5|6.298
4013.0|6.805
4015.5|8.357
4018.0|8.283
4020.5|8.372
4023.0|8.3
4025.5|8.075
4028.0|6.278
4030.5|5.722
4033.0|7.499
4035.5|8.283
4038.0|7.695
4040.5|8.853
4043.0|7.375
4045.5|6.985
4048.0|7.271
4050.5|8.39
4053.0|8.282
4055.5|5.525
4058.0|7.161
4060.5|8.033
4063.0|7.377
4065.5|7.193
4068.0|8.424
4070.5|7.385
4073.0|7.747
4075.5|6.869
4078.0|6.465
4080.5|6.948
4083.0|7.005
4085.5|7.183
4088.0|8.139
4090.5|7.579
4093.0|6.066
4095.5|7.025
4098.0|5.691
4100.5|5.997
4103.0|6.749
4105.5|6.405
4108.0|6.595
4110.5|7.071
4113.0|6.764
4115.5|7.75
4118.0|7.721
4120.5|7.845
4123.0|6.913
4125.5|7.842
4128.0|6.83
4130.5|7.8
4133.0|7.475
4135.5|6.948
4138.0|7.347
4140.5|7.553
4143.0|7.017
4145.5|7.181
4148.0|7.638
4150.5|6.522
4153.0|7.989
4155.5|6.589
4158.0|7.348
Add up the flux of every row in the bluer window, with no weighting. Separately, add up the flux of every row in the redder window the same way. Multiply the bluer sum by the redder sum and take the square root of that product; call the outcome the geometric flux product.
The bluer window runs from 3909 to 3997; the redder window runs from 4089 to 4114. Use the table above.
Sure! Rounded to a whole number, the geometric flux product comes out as 114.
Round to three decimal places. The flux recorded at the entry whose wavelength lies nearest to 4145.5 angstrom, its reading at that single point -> 7.181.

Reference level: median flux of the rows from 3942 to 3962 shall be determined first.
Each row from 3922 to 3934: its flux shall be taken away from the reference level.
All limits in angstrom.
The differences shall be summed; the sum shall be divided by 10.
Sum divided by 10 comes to 0.7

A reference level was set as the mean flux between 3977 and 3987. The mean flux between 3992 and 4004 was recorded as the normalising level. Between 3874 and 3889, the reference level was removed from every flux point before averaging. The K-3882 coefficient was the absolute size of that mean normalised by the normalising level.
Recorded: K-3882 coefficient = 0.29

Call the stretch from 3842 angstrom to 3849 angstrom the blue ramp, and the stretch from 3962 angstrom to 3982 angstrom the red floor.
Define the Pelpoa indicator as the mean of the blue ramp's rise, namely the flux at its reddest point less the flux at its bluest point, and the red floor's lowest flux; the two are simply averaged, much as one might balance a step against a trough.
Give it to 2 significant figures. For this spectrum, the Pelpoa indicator 2.3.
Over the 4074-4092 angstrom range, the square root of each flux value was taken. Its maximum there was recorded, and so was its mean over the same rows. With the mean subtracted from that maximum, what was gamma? 0.18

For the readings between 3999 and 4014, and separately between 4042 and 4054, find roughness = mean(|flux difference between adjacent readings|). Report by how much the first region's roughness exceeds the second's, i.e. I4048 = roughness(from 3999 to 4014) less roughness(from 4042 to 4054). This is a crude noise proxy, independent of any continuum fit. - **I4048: 0.7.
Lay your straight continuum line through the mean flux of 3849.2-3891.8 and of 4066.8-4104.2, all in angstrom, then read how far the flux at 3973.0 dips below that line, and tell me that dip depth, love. 2.3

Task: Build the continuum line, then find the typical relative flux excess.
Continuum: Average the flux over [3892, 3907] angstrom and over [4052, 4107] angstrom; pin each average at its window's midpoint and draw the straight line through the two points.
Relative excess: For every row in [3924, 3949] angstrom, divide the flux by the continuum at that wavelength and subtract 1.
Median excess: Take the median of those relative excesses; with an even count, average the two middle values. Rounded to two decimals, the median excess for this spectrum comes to -0.14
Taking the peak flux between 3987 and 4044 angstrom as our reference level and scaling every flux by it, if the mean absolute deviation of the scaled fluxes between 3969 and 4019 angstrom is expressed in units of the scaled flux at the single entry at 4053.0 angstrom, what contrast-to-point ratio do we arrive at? 0.117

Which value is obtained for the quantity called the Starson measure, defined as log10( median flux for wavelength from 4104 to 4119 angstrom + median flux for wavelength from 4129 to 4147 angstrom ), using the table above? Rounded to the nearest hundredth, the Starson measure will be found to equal 1.15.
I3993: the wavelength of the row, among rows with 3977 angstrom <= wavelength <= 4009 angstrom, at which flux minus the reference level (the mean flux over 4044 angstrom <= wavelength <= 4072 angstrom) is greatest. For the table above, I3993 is 4008.0 angstrom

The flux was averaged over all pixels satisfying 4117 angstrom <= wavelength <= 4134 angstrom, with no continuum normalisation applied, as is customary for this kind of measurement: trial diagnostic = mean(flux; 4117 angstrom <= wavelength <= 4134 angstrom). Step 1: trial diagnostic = 7.49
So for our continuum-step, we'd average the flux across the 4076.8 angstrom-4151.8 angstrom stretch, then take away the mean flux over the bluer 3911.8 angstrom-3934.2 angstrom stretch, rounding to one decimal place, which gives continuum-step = 1.5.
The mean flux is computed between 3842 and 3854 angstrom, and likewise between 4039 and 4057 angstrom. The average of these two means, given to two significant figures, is 6.7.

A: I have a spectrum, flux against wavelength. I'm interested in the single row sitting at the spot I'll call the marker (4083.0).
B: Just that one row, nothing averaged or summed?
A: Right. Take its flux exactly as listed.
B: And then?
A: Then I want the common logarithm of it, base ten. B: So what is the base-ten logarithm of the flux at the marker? 0.845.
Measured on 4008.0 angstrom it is 0.915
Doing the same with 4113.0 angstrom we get 0.830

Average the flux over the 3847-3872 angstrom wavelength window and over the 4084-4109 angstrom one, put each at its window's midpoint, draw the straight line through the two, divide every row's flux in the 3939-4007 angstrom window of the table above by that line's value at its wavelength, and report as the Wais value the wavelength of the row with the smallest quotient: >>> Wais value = 3970.5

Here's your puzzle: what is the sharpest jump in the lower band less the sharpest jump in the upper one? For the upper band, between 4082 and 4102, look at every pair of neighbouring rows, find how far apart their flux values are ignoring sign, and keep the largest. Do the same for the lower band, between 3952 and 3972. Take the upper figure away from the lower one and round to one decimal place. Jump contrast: -0.2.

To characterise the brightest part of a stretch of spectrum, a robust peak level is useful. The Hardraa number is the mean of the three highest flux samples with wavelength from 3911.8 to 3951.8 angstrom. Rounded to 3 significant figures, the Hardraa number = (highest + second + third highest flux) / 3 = 6.82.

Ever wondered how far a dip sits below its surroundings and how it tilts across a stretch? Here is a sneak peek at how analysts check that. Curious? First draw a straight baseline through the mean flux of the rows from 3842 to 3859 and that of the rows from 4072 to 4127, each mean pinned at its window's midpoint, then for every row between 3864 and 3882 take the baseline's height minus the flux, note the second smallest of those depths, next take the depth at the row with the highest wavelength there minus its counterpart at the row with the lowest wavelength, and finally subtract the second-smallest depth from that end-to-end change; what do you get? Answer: 1.5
